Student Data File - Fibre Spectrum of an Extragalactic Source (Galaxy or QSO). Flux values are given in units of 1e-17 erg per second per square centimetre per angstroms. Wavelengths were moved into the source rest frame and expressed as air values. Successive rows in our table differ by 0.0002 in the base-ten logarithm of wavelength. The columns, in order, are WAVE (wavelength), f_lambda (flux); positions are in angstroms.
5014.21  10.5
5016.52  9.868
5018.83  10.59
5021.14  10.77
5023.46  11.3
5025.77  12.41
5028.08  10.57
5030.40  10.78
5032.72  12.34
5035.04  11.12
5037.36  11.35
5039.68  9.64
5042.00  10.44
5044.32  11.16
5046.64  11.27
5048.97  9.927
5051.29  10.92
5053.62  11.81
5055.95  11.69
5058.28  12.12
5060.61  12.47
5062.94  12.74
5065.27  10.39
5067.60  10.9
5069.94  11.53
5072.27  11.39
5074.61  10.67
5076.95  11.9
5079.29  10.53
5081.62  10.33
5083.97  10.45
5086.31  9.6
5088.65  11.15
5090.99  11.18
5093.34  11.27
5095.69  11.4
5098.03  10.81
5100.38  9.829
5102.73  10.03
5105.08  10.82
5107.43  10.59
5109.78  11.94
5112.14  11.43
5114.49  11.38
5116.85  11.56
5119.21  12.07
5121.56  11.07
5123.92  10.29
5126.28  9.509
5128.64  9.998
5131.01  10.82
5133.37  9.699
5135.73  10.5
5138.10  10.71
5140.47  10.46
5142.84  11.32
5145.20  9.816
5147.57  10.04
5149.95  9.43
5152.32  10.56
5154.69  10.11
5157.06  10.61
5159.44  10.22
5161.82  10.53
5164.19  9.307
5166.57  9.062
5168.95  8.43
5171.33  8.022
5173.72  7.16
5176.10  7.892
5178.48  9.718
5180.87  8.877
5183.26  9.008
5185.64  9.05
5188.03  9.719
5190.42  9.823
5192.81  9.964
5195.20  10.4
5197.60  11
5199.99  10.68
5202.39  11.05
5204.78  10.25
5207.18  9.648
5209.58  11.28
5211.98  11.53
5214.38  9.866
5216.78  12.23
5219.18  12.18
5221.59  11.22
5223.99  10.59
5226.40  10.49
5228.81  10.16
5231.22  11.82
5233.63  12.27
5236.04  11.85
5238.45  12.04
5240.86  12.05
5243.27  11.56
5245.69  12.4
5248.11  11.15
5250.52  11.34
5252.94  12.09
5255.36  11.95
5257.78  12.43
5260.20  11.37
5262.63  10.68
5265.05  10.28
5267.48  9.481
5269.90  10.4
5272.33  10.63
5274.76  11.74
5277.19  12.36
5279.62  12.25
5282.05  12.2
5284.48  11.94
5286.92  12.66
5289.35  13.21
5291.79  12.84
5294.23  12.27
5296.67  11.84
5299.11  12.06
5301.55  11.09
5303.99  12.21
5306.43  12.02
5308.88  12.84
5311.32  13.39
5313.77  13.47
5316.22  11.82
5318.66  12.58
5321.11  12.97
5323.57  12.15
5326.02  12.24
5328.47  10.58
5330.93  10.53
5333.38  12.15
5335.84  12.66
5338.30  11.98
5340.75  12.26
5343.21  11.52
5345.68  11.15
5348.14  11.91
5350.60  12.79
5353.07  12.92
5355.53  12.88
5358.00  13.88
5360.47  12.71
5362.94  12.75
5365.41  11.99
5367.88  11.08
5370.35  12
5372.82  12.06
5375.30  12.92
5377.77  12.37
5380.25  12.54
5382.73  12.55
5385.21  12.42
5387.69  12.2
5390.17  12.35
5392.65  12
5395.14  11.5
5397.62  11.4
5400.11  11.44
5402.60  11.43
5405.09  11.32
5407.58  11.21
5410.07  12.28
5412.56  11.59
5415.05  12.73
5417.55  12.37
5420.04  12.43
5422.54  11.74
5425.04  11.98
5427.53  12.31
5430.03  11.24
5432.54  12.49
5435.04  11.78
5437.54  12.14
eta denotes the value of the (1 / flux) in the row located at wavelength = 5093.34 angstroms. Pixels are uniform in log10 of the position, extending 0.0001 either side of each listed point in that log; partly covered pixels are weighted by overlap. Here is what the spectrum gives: 0.089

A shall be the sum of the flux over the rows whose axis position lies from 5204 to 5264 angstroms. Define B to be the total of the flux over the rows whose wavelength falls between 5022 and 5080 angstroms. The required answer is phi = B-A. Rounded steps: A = 284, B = 281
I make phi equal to -3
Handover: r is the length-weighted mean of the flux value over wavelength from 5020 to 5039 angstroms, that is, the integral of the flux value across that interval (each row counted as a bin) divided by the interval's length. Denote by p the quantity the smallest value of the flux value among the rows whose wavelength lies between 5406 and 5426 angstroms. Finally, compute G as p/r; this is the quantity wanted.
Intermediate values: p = 11.21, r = 11.3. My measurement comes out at 0.99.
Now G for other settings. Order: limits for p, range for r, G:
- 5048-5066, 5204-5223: 0.90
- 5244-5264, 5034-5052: 1.00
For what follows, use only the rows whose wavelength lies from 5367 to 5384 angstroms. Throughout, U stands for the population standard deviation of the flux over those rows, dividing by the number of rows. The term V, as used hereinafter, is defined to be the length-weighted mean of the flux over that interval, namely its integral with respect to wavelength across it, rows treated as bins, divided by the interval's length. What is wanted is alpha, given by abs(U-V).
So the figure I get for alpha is 11.7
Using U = 0.55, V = 12.2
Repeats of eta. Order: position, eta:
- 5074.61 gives 0.094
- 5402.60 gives 0.087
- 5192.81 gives 0.100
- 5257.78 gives 0.080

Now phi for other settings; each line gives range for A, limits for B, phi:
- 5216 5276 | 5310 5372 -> 22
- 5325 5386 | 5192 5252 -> -26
